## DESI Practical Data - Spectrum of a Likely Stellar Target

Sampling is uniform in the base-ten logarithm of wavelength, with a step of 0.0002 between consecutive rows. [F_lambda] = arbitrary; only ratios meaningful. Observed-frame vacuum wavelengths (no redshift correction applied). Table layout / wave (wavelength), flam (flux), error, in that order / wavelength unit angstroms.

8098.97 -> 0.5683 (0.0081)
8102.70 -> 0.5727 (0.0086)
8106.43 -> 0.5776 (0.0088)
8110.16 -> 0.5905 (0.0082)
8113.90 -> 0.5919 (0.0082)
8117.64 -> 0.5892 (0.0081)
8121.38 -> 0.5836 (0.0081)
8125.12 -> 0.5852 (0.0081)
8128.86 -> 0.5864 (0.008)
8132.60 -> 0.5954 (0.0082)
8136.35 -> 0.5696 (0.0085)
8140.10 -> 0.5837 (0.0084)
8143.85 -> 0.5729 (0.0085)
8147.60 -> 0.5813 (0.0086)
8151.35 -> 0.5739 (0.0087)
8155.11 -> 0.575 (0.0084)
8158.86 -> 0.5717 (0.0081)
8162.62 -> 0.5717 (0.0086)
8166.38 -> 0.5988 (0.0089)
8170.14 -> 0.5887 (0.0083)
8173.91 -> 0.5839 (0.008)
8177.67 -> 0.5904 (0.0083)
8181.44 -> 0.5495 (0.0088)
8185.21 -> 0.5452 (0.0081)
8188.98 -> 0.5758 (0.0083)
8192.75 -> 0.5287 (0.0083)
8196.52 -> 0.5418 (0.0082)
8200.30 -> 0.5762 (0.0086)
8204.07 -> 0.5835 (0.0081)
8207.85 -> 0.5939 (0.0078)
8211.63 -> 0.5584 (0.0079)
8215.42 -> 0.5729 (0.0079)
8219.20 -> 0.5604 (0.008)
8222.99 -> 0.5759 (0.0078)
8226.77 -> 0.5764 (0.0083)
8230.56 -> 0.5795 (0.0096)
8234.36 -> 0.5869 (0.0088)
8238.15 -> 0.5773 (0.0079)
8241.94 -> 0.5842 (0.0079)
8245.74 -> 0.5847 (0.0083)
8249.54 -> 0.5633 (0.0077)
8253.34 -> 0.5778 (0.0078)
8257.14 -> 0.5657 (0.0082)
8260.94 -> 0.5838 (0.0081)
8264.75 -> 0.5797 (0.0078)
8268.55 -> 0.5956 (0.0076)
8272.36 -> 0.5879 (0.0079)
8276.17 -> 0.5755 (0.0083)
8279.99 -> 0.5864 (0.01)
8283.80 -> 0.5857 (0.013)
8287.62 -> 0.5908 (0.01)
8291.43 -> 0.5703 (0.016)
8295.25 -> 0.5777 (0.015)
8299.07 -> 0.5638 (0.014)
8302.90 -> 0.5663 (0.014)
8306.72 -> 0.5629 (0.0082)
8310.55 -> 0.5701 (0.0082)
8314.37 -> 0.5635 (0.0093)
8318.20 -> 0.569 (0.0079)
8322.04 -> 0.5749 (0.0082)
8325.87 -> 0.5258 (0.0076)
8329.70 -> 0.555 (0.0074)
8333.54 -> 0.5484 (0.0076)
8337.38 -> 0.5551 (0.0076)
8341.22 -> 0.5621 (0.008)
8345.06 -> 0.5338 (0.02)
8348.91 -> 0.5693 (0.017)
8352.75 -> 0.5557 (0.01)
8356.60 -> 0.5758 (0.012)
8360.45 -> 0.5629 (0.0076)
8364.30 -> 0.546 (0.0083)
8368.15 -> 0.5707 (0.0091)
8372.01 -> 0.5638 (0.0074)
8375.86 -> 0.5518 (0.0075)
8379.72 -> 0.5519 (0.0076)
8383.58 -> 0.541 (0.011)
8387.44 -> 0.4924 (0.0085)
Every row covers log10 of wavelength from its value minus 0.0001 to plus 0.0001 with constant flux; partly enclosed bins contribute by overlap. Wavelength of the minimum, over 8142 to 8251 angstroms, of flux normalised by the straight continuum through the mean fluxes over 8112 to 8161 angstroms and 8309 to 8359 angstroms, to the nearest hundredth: 8192.75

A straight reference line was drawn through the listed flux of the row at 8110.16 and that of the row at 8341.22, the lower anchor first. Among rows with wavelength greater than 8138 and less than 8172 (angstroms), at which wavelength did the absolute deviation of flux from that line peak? 8166.38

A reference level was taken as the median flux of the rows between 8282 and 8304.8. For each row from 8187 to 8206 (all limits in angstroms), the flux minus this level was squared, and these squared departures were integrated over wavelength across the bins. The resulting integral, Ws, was 0.012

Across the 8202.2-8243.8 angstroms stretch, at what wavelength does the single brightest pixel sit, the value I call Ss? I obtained 8207.85 angstroms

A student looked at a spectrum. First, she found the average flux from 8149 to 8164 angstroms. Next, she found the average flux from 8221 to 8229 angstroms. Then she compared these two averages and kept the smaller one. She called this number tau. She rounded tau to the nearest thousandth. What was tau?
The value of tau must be 0.573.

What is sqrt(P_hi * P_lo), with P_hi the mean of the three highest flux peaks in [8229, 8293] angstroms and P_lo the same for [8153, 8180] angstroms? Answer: 0.592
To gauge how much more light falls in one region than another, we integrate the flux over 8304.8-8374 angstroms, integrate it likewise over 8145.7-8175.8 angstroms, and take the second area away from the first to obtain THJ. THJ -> 21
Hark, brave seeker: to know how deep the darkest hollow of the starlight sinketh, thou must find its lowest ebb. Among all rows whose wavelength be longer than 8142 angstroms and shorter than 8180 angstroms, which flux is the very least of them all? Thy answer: 0.5717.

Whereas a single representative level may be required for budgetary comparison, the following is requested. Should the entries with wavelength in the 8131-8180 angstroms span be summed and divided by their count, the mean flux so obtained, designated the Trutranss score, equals 0.581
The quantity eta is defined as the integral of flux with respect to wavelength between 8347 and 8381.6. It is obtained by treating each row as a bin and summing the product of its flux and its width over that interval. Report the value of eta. 19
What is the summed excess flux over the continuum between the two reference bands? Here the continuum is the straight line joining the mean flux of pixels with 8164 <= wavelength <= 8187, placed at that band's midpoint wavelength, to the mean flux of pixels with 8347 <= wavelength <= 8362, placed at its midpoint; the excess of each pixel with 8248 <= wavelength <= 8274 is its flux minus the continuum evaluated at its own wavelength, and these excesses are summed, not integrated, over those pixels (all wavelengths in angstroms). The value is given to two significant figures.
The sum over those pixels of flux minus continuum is 0.055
